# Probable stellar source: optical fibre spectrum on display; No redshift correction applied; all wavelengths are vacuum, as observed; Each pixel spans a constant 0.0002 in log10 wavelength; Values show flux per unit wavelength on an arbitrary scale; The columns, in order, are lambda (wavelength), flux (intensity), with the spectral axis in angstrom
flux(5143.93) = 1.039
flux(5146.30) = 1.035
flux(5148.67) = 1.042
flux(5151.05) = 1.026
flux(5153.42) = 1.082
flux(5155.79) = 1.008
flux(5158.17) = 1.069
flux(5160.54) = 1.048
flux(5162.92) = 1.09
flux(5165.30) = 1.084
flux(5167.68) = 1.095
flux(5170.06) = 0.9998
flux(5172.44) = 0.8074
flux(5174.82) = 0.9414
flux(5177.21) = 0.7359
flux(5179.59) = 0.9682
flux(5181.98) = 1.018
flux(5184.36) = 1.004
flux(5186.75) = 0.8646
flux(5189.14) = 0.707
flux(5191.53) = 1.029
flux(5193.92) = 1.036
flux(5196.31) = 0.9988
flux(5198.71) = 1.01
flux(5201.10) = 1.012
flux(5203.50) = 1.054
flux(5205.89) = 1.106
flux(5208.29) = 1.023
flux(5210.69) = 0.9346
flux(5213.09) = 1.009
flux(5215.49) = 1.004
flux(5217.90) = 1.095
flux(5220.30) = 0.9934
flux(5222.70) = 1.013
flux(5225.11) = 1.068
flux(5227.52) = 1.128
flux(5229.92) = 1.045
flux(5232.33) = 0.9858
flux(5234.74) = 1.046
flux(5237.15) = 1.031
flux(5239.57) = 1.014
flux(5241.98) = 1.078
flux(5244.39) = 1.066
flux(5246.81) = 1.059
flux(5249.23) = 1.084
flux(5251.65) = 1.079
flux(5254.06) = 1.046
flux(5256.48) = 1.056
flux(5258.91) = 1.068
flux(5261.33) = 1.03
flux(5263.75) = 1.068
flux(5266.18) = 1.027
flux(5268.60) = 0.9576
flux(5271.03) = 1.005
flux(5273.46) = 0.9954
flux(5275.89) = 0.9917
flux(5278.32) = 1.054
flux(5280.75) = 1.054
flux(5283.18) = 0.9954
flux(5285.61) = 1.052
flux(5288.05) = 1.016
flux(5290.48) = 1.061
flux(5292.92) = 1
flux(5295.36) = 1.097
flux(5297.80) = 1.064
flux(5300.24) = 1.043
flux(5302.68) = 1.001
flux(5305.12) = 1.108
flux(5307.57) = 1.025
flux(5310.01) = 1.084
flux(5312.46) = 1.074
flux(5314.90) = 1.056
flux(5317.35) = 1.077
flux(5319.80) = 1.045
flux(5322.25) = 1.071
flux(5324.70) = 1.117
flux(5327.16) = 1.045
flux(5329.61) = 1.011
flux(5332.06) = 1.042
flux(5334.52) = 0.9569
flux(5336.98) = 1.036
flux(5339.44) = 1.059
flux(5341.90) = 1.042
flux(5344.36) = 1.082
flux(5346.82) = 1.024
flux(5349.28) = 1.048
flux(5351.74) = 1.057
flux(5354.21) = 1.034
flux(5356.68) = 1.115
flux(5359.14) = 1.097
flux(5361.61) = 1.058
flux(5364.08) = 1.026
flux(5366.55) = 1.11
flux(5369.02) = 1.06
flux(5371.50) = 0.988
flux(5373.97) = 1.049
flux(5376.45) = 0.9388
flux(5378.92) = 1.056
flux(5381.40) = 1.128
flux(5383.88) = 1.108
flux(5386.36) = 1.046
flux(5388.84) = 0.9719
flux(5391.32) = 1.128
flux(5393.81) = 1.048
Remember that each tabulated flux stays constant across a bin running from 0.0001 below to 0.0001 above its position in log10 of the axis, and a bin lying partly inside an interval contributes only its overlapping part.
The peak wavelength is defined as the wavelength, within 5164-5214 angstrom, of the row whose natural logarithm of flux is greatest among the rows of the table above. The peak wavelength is 5205.89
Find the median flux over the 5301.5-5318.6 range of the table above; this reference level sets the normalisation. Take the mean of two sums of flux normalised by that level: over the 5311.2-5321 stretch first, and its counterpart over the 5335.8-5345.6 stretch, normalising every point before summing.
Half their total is 3.9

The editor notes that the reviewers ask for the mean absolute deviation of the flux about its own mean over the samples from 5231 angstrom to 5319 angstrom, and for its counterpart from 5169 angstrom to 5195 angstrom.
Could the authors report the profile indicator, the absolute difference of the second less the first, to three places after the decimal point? 0.073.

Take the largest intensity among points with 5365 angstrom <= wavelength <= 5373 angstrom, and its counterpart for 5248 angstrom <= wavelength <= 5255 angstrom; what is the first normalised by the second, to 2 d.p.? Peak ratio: 1.02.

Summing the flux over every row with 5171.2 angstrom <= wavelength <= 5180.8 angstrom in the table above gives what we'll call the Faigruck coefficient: 3.45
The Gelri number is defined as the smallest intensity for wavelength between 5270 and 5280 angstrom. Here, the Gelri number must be 0.9917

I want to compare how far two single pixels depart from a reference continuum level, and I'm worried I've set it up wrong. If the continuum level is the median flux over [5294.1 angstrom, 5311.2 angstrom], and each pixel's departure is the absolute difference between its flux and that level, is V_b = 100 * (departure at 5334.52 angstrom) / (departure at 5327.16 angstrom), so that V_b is 564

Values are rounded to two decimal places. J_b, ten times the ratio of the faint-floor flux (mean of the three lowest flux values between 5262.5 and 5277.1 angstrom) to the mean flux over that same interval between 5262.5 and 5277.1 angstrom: 9.74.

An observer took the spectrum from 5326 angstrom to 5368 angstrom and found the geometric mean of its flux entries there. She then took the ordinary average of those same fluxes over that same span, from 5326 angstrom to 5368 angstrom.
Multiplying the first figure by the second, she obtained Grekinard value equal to 1.10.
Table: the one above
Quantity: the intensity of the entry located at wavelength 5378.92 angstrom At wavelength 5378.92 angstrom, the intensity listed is 1.056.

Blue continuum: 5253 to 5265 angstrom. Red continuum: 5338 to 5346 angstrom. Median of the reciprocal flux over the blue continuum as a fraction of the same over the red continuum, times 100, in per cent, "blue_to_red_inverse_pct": 100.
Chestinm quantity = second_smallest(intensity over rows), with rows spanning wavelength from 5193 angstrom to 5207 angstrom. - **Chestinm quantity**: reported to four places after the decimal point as 1.0100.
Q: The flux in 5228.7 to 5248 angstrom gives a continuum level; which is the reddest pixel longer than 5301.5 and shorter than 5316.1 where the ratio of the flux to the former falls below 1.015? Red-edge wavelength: 5314.90 angstrom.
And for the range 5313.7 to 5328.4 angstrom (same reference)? 5327.16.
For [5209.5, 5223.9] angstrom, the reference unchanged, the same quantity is 5222.70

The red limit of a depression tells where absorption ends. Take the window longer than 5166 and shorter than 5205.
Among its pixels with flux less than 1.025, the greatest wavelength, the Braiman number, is 5201.10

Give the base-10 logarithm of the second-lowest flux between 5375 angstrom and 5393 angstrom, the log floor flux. -0.012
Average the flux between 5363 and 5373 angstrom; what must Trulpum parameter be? 1.046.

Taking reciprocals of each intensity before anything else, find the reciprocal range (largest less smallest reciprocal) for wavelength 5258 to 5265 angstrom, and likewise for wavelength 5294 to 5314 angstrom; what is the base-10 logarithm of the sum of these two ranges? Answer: -0.88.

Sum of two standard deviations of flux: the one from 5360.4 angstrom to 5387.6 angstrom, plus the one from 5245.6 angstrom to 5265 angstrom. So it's 0.07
